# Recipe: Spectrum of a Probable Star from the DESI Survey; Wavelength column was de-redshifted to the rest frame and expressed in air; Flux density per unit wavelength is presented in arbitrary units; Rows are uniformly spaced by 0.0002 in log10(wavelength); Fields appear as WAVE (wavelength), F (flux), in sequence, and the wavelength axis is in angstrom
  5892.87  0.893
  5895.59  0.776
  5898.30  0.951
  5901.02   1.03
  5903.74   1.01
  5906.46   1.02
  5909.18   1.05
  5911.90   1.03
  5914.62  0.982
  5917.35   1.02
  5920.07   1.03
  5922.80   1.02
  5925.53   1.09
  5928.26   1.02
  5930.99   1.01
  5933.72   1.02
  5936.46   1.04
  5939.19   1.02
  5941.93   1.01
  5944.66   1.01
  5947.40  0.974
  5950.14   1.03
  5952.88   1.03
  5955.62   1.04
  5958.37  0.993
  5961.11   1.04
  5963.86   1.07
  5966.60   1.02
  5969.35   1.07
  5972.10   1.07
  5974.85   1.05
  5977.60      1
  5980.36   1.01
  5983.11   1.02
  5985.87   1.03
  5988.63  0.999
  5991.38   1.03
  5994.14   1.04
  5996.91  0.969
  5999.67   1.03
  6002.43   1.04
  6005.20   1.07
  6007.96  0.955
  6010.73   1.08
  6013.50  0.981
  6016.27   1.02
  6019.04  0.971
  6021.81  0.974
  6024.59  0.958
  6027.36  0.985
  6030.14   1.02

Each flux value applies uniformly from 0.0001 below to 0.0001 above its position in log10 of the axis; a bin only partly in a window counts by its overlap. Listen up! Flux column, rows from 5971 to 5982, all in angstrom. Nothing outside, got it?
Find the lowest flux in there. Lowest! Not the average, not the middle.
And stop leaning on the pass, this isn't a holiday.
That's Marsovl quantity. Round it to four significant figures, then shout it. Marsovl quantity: 1.000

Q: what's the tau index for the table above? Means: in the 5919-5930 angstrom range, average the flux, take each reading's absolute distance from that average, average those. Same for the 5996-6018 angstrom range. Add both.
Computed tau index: 0.062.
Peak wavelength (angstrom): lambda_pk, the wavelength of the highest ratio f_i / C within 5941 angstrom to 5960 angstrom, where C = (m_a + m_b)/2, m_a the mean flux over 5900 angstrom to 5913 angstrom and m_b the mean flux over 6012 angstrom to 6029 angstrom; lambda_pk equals 5955.62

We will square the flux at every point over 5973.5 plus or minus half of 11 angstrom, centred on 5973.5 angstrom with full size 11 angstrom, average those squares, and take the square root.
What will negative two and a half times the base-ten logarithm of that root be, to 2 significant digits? -0.051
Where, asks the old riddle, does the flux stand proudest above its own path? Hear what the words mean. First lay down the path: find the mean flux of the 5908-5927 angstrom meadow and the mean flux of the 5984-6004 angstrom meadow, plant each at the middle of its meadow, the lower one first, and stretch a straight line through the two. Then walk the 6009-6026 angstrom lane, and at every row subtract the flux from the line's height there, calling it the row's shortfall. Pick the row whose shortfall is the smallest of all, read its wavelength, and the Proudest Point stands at 6010.73 angstrom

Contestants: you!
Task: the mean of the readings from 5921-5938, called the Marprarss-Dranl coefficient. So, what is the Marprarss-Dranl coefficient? 1.03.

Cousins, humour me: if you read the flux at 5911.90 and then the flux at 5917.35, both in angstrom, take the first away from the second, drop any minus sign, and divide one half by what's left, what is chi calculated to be 50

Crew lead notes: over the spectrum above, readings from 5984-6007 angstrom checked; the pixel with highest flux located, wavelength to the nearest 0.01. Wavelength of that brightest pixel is 6005.20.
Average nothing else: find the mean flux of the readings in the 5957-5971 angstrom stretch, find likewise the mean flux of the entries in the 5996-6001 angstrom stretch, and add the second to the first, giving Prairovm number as 2.04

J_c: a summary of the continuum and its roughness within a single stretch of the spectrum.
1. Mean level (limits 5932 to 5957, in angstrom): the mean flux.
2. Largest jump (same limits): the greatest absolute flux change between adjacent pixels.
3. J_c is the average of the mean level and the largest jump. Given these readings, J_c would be 0.538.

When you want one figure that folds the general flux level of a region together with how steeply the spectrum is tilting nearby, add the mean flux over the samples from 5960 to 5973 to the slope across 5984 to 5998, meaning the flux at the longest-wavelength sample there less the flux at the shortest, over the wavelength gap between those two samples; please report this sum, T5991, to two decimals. 1.05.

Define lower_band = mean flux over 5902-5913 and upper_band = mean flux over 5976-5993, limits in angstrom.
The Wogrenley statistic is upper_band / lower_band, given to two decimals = 0.99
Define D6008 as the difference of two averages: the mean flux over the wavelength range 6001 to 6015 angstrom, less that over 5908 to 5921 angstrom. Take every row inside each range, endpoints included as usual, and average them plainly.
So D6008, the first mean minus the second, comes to 0.003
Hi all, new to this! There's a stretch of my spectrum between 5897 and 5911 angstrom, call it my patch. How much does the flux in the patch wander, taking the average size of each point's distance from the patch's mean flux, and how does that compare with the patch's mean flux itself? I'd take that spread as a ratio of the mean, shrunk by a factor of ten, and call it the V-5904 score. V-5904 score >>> 0.0025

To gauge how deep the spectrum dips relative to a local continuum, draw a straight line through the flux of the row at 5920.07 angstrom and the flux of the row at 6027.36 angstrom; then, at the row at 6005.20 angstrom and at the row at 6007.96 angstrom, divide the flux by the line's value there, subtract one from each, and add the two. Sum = 0.038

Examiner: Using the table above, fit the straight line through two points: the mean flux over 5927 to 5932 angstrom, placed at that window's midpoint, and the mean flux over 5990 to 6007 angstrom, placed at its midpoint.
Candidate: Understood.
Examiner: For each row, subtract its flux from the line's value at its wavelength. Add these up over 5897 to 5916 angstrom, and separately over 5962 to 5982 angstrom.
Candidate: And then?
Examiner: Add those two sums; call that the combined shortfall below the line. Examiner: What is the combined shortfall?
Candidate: -0.12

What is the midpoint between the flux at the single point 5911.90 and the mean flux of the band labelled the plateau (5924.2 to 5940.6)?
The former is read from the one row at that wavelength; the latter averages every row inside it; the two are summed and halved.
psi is 1.03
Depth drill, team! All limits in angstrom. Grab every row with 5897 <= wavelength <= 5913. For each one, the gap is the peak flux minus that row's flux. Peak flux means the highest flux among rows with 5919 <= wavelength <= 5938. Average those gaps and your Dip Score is 0.075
